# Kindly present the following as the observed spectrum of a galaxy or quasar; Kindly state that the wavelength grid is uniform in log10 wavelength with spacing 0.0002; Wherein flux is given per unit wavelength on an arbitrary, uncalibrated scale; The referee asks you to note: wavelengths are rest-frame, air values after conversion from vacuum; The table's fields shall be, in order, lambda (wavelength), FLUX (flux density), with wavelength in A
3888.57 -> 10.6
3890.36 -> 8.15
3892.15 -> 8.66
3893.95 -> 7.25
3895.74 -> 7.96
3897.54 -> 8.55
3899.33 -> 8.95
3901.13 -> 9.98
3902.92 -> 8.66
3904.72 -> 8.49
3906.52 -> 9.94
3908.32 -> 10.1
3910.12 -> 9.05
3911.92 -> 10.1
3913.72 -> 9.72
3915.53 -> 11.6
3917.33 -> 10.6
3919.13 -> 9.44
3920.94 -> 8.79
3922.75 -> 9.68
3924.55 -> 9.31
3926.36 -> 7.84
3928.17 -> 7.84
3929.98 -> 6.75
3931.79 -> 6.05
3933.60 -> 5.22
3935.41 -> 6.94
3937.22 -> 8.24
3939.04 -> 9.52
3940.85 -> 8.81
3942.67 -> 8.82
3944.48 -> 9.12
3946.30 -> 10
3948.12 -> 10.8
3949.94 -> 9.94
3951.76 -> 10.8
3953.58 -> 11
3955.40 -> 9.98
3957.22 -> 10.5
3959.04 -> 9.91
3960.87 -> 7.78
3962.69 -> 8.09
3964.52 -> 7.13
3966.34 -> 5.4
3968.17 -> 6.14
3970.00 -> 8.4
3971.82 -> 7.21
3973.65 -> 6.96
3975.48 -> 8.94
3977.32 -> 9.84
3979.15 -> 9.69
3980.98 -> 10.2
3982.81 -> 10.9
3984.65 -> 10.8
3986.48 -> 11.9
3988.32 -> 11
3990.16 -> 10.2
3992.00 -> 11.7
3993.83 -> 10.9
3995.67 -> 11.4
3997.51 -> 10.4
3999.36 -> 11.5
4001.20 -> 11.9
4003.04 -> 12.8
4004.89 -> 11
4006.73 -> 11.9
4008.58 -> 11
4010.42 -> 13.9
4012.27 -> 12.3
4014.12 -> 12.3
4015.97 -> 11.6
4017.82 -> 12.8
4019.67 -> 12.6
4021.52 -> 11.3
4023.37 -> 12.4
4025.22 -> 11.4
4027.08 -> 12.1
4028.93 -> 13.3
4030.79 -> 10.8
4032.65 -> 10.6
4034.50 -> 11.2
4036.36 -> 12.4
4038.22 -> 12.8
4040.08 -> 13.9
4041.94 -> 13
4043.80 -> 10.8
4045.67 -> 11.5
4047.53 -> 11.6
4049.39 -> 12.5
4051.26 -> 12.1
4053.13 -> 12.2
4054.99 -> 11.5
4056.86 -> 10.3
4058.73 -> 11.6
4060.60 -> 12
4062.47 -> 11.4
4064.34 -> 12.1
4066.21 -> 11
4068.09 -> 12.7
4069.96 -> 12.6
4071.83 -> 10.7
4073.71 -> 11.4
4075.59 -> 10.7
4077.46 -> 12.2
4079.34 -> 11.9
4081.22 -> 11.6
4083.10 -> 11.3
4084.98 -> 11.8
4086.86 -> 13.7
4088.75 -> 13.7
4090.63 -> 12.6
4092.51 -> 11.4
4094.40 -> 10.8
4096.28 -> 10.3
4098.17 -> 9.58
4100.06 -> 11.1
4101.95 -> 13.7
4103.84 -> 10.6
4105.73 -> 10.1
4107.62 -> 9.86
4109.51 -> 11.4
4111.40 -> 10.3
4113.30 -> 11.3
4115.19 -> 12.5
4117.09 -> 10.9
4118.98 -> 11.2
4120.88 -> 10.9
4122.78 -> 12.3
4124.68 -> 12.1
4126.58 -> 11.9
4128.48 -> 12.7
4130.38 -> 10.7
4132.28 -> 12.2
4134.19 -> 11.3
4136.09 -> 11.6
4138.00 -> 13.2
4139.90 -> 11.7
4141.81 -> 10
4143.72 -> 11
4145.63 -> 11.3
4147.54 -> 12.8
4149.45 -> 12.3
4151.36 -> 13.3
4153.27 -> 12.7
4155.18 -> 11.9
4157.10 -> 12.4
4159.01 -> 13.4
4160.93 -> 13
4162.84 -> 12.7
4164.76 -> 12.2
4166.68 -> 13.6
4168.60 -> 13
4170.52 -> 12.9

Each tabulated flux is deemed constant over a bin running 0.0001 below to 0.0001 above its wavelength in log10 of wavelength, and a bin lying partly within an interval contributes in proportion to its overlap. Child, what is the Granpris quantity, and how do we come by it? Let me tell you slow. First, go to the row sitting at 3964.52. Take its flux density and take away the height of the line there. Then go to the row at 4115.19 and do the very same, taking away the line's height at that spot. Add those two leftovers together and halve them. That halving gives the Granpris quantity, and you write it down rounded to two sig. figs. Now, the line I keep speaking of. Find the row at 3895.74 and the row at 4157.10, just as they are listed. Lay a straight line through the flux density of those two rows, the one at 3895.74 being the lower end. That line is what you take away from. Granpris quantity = -0.59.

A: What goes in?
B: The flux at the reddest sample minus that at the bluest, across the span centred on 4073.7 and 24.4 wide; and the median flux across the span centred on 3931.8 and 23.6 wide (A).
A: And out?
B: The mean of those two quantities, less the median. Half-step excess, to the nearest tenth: -3.9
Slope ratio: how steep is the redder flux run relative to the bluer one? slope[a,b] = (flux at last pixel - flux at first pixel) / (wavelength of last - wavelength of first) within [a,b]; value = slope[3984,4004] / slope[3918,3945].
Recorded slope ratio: -8.6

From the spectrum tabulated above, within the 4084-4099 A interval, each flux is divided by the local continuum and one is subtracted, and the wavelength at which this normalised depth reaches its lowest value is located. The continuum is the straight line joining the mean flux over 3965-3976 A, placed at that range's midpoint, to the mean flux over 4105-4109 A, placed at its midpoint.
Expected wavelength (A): 4098.17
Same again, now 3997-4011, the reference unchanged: 3997.51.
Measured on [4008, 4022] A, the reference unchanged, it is 4021.52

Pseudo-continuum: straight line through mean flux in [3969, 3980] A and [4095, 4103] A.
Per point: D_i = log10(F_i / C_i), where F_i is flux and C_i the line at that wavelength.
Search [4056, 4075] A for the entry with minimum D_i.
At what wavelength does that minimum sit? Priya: 4056.86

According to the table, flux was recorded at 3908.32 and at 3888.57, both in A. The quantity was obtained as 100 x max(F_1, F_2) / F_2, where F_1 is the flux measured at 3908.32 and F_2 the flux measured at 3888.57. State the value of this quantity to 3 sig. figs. 100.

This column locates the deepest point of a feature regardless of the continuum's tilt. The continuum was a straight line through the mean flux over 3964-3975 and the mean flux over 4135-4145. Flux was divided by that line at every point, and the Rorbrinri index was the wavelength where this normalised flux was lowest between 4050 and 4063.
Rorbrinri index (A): 4056.86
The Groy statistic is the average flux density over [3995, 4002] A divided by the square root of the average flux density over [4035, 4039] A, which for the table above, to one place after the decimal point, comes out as 3.2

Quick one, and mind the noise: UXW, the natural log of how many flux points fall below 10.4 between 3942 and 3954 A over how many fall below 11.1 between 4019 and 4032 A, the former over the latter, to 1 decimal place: 1.4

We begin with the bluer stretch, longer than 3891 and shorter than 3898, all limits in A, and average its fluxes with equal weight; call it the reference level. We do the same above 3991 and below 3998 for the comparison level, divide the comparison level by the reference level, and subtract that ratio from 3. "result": 1.6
